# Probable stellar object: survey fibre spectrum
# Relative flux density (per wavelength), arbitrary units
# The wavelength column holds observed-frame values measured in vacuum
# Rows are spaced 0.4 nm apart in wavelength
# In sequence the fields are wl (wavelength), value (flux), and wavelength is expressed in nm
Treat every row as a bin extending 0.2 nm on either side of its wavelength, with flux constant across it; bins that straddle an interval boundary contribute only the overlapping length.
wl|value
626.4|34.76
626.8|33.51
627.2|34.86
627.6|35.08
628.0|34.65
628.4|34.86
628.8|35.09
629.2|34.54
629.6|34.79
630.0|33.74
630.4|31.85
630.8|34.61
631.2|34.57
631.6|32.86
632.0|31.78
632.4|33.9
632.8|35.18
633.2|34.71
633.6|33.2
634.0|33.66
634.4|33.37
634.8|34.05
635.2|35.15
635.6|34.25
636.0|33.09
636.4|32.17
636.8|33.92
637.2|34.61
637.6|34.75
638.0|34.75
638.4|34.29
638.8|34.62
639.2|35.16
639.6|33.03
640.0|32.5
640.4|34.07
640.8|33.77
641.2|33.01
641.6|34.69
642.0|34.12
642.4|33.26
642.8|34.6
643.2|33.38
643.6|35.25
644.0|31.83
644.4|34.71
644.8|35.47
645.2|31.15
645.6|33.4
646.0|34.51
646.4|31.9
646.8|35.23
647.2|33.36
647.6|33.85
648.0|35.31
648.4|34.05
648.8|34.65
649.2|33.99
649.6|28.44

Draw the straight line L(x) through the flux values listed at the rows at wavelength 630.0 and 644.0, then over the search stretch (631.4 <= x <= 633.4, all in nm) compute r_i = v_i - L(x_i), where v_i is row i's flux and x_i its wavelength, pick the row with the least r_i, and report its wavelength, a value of 632.0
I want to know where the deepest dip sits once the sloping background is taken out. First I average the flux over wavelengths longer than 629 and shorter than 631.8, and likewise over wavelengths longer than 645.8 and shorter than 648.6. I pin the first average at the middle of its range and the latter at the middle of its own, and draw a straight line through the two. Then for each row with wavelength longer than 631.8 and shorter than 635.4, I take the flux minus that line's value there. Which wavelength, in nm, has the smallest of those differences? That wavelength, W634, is 632.0 nm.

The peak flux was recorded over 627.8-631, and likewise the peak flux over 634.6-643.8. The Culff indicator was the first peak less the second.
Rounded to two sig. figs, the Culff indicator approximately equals -0.16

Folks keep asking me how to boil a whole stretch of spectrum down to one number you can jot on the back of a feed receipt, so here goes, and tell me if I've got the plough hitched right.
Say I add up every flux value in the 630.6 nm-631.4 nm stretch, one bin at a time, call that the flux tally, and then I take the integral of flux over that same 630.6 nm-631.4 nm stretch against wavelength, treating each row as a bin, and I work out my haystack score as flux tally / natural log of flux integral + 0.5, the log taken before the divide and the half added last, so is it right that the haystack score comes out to 21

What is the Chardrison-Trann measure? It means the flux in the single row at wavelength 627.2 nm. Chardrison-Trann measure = 34.86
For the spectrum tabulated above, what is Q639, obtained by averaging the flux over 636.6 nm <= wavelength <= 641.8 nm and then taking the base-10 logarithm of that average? 1.533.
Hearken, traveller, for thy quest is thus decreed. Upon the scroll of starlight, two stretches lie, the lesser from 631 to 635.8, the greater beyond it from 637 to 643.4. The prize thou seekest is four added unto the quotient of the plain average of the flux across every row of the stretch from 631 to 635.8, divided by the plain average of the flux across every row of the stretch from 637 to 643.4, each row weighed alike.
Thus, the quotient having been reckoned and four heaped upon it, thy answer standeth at 5.00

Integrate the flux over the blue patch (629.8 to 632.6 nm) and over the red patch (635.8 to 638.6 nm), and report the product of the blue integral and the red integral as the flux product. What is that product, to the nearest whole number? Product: 8869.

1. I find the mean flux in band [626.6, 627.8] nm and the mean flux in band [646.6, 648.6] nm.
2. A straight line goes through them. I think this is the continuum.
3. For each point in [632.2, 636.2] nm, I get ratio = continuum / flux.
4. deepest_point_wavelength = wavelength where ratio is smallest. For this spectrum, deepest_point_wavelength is 632.8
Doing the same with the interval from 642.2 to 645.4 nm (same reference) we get 644.8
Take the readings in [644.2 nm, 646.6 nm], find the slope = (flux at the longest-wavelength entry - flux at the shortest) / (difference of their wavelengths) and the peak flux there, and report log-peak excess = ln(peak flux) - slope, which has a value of 5.0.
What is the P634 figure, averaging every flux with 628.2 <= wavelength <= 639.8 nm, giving 34.0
